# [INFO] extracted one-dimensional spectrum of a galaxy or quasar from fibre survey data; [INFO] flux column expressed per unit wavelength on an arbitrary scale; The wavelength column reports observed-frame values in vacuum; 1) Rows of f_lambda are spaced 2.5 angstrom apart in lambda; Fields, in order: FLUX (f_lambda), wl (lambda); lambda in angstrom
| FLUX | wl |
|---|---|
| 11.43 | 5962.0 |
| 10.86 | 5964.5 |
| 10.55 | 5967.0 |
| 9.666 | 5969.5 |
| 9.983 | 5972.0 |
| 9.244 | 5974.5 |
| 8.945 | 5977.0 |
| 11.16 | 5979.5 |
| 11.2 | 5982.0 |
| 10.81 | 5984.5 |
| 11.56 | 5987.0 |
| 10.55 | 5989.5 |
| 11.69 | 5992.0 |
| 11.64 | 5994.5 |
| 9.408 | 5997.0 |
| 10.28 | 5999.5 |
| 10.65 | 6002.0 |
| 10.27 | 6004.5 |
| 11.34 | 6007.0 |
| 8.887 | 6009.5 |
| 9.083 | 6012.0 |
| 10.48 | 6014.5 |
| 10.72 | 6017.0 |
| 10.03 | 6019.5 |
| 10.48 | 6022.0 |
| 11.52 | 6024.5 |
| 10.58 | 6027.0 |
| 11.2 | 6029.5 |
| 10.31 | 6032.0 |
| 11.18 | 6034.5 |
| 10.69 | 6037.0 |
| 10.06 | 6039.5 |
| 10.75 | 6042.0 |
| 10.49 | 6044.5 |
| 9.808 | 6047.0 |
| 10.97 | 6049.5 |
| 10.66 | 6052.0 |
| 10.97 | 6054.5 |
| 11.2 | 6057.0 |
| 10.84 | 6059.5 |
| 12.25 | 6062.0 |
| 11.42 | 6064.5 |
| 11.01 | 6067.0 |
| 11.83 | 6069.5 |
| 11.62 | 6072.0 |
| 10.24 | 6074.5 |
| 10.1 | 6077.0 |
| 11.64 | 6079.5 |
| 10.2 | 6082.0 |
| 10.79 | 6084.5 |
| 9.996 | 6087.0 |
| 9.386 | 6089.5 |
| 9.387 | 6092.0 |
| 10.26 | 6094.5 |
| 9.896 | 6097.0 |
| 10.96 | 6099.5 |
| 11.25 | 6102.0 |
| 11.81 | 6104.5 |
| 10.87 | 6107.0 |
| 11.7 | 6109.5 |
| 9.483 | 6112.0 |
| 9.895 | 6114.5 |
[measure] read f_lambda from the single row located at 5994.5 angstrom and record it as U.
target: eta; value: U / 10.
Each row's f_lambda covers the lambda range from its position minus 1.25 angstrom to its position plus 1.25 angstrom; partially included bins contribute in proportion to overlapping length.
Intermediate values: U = 11.64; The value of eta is 1.16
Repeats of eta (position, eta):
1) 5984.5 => 1.08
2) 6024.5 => 1.15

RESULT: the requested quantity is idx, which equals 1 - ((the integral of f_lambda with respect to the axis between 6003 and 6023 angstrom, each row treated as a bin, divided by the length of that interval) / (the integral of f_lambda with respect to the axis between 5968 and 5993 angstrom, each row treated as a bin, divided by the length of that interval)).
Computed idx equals 0.03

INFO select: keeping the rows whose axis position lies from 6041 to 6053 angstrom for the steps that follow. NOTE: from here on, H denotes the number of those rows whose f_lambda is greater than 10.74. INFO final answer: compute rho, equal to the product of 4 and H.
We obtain 8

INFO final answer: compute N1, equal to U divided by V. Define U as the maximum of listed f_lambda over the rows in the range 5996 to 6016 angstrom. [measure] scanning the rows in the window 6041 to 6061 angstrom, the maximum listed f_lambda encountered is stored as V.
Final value 1.01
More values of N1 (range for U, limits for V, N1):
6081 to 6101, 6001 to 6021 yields 0.97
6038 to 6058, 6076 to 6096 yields 0.96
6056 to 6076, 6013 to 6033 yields 1.06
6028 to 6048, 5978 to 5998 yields 0.96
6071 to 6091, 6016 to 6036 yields 1.01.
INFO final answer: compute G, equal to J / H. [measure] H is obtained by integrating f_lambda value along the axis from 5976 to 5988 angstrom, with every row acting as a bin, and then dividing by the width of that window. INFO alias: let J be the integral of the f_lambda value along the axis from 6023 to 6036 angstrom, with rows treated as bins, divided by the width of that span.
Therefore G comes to 1.02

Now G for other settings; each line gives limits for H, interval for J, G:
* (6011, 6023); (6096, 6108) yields 1.08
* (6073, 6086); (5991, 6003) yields 1.01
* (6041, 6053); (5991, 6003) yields 1.02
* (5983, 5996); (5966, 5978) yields 0.86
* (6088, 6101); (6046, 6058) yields 1.07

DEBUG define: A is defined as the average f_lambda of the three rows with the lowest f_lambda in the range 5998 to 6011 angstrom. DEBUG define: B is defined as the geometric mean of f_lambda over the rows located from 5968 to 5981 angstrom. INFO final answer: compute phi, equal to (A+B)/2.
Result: 9.8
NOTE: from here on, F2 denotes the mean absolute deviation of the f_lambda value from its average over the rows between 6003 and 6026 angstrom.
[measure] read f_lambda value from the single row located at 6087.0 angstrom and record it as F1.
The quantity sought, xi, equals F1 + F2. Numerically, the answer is 10.7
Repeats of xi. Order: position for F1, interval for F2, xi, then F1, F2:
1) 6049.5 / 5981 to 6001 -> 11.6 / 10.97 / 0.63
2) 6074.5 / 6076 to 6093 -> 10.8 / 10.24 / 0.57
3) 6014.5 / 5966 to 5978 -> 11.0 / 10.48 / 0.47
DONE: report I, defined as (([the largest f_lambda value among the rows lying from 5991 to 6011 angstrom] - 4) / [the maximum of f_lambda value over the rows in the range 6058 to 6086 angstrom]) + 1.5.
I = 2.13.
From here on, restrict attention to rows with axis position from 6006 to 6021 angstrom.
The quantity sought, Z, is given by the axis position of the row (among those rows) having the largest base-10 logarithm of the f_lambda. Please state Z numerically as 6007.0 angstrom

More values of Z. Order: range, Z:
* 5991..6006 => 5992.0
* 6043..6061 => 6057.0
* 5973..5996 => 5992.0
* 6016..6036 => 6024.5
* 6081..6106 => 6104.5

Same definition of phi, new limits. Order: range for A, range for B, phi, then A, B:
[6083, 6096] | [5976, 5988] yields 10.1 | 9.6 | 10.7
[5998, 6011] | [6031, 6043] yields 10.2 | 9.8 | 10.6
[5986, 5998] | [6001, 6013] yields 10.3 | 10.5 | 10.0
